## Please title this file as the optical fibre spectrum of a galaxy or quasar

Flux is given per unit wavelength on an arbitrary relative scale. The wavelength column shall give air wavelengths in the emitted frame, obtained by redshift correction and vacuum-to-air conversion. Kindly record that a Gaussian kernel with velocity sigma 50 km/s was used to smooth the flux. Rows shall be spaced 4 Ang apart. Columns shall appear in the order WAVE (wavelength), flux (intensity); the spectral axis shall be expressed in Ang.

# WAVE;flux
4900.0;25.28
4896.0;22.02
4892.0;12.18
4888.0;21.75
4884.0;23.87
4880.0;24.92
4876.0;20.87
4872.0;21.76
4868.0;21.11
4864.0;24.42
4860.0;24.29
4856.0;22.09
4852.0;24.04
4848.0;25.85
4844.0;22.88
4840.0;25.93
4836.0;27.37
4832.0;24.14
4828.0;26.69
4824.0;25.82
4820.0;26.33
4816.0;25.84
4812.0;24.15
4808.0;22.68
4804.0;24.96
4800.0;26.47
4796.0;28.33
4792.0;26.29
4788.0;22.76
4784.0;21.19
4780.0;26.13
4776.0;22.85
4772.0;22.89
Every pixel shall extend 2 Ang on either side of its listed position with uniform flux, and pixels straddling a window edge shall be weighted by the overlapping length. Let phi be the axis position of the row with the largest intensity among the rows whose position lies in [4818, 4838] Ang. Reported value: 4836.0 Ang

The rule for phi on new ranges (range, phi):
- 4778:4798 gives 4796.0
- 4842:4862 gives 4848.0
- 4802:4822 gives 4820.0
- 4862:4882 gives 4880.0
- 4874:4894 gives 4880.0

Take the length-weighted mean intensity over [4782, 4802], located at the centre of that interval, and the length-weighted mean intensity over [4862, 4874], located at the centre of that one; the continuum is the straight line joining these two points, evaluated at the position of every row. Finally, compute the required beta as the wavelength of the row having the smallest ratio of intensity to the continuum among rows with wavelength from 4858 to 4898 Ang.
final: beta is 4892.0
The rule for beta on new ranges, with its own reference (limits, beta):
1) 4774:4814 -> 4784.0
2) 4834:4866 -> 4856.0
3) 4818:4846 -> 4844.0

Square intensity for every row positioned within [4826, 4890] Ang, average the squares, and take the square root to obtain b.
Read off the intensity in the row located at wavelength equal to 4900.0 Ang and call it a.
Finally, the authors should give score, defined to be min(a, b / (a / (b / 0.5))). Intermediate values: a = 25.28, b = 24.0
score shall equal 25.3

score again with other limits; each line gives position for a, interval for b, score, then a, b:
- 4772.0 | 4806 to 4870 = 22.9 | 22.89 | 24.7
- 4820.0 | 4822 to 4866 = 26.3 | 26.33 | 24.9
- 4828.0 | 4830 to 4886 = 26.7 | 26.69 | 23.9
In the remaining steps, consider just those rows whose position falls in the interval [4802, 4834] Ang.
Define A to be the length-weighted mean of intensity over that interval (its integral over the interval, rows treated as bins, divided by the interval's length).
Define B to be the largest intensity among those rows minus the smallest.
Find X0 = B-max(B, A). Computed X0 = -21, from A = 25.1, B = 4.0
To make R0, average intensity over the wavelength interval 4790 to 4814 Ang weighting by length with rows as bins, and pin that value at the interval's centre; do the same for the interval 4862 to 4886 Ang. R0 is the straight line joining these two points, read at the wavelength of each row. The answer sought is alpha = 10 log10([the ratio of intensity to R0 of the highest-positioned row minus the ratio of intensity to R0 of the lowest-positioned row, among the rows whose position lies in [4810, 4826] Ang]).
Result -11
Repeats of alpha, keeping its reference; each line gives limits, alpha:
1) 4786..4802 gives -8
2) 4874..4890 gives -12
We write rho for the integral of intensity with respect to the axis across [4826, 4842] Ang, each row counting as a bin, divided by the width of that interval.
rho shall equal 26.0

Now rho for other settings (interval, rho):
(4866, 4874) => 21.4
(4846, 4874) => 23.4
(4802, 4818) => 24.4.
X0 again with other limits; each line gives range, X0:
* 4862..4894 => -9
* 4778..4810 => -18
